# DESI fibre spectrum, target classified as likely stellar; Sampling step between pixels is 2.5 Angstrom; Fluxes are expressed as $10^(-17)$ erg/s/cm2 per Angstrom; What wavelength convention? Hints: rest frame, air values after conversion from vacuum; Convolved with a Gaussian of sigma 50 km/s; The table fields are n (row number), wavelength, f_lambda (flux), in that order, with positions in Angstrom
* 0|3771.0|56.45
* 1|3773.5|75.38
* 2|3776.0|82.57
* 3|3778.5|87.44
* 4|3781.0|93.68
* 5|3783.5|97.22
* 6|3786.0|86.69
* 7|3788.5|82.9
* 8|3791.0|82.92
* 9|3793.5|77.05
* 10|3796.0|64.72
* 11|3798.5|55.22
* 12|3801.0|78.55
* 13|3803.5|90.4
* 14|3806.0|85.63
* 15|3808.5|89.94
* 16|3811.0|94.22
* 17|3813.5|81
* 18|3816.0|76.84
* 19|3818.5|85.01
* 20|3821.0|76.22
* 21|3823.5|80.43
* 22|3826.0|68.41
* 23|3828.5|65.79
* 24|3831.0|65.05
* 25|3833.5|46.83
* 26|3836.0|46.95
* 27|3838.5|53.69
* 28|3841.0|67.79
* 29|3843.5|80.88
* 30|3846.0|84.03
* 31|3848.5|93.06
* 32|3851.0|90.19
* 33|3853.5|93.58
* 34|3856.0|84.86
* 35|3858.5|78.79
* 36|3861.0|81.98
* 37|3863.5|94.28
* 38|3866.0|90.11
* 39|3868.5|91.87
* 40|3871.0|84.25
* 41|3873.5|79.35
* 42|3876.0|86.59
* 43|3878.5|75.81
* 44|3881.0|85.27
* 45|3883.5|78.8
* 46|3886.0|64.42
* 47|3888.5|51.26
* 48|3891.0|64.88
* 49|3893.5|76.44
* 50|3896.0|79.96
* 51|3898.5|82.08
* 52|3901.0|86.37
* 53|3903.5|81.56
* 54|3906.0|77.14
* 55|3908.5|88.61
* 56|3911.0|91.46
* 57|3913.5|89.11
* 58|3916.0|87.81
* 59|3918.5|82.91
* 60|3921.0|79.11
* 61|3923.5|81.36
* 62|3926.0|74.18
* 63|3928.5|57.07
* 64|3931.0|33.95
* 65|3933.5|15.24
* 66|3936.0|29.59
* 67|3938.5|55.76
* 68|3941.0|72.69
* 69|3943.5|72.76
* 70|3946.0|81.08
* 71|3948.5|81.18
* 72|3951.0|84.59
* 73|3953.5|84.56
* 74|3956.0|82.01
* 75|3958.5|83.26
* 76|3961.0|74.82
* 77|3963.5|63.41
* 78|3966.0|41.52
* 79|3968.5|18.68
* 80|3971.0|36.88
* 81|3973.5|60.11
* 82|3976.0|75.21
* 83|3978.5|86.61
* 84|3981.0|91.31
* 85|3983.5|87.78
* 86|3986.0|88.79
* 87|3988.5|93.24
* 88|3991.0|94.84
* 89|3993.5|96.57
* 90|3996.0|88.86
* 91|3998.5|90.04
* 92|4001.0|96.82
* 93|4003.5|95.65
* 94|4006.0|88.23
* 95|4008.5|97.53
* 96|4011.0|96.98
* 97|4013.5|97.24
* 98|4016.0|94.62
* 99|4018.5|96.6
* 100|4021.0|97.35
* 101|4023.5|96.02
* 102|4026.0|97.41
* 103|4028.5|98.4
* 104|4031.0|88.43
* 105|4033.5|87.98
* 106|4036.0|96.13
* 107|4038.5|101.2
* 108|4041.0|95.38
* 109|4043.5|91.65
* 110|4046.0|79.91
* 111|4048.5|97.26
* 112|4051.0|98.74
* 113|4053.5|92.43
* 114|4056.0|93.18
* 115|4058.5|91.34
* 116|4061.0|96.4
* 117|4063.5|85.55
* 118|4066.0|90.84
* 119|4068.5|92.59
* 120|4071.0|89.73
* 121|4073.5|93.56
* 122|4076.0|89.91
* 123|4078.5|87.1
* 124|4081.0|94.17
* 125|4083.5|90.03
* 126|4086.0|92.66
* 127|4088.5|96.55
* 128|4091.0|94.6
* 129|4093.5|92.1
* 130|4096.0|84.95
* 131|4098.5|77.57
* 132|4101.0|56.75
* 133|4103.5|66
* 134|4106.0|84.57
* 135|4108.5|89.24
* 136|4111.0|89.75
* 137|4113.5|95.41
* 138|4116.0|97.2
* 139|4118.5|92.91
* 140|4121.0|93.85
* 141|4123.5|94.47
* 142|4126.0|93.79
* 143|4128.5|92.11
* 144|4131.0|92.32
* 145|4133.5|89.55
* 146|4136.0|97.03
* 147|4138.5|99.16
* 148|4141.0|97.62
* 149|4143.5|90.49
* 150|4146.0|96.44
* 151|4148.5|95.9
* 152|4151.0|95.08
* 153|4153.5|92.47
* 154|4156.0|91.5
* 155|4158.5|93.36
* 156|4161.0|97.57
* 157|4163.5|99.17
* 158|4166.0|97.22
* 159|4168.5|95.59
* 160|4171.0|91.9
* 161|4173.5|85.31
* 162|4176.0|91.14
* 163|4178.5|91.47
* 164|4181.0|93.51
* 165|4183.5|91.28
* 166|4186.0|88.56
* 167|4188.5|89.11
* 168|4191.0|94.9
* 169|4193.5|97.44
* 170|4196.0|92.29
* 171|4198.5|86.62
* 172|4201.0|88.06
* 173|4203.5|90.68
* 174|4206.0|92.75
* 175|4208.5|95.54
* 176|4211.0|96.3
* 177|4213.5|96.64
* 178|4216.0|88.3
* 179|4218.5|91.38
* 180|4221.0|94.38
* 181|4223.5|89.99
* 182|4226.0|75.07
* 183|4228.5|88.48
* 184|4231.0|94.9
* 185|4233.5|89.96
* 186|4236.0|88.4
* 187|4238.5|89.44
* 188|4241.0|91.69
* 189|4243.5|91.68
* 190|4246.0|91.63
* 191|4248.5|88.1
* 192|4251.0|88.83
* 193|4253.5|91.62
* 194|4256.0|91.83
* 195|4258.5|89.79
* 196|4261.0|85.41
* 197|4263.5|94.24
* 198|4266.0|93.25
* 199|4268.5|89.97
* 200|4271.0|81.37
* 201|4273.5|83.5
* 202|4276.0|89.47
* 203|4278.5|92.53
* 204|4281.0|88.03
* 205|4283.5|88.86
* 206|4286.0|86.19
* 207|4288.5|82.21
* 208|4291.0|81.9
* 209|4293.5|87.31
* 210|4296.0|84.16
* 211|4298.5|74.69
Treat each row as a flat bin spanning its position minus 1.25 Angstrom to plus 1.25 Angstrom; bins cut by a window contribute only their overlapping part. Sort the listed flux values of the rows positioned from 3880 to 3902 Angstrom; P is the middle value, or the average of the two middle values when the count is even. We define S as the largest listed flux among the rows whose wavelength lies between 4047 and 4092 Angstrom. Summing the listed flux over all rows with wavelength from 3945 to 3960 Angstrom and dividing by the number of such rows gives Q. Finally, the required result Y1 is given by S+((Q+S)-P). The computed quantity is 201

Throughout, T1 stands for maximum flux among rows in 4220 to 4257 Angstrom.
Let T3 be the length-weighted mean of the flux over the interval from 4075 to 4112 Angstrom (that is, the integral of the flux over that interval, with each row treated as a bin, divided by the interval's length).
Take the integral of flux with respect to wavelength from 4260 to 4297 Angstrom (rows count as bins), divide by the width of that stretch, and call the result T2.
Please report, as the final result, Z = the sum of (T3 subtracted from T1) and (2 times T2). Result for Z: 184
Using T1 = 94.9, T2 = 87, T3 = 86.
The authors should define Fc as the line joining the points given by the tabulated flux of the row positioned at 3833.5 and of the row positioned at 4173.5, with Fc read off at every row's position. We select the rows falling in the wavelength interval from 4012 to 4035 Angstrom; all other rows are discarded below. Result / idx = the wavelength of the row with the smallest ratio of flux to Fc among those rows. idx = 4033.5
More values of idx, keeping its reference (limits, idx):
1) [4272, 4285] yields 4273.5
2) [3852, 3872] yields 3858.5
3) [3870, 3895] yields 3888.5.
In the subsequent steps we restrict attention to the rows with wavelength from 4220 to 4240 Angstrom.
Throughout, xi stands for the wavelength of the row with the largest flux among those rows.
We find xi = 4231.0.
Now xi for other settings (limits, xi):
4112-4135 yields 4116.0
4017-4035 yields 4028.5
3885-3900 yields 3898.5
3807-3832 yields 3811.0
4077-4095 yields 4088.5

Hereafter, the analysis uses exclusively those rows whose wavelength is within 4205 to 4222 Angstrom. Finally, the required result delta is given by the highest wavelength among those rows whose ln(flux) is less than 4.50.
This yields 4216.0 Angstrom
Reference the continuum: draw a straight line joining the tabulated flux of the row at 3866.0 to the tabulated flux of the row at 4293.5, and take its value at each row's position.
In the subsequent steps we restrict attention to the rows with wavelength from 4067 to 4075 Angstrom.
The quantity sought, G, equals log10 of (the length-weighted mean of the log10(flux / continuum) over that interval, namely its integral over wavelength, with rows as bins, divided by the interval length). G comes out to -1.8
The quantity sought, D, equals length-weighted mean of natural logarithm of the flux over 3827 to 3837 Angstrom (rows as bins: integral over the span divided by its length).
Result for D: 4.02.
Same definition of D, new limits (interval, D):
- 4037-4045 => 4.56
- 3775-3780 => 4.45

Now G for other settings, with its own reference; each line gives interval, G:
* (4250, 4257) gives -1.8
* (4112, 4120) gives -1.5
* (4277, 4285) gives -2.0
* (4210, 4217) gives -1.5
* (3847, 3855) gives -2.1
